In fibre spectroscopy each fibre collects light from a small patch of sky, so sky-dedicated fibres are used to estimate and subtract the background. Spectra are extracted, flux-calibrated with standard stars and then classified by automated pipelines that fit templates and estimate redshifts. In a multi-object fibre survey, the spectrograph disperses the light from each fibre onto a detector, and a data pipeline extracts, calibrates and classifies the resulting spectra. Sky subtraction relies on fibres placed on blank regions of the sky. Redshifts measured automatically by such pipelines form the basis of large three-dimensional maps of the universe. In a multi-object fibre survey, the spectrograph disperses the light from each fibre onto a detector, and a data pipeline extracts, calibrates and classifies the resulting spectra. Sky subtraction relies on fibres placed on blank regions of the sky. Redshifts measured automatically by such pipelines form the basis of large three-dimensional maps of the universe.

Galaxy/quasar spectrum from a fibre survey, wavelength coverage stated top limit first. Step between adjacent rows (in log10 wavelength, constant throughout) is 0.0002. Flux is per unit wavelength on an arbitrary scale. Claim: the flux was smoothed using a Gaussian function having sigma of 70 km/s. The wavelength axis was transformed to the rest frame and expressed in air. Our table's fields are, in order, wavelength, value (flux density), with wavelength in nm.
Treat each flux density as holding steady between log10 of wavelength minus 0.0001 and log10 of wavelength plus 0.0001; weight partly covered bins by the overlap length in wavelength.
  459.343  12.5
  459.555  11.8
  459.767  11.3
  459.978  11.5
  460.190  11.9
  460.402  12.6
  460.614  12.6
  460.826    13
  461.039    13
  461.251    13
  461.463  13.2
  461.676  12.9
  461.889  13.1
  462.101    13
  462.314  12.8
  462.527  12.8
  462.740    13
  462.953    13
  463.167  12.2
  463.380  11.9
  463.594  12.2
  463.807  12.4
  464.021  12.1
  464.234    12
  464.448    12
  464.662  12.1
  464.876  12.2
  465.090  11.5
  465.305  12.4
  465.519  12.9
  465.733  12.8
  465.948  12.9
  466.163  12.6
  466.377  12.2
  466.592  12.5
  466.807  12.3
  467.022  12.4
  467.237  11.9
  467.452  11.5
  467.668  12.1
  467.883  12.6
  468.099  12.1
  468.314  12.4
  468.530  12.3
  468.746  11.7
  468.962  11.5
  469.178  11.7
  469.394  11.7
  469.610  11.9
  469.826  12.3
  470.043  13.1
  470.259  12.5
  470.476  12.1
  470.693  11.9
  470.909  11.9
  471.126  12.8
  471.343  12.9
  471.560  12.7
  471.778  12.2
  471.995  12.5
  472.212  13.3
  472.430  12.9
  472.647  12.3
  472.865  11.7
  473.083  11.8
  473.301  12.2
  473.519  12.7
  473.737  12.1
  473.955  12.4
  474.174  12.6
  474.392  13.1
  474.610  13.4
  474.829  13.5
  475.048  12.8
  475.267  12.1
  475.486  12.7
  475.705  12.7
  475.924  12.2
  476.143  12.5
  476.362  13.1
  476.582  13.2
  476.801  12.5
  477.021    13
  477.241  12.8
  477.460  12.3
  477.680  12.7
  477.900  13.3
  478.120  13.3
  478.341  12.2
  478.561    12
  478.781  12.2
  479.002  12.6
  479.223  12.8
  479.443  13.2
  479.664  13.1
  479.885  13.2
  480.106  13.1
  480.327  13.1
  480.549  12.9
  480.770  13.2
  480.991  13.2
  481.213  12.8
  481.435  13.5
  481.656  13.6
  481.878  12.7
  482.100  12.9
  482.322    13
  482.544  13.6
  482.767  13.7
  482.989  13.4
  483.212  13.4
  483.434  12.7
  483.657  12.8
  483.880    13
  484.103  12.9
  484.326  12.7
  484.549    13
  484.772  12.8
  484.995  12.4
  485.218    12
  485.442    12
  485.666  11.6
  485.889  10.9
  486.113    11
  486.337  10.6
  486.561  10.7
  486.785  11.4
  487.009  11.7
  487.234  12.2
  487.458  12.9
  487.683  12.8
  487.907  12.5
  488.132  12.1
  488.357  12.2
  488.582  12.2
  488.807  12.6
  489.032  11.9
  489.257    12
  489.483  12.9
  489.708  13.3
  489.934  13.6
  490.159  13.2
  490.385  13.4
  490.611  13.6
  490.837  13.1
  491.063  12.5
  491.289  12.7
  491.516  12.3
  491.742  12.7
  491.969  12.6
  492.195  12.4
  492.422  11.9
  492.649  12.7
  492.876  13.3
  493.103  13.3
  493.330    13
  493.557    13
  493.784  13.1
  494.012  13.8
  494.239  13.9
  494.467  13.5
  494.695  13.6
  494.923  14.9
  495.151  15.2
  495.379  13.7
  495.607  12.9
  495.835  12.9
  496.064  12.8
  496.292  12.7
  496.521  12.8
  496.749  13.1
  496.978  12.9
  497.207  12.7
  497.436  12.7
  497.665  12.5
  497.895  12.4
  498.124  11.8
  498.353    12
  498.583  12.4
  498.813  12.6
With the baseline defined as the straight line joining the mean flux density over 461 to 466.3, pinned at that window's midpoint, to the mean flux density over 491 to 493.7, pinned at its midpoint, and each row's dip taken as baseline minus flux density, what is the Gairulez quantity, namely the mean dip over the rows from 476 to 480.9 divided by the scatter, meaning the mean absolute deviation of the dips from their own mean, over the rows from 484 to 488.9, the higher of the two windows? -0.33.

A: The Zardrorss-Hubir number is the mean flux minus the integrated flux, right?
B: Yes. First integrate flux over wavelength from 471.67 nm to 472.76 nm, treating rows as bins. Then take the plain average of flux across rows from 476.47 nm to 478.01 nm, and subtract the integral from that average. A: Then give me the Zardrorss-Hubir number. -1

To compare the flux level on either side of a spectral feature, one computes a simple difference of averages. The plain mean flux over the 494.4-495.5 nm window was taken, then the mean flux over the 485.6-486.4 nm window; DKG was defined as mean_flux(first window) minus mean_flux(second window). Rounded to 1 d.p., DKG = 3.2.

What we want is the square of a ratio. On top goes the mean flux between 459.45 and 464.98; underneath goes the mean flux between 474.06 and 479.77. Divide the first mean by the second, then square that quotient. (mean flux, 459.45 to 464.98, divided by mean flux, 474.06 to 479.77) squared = 0.95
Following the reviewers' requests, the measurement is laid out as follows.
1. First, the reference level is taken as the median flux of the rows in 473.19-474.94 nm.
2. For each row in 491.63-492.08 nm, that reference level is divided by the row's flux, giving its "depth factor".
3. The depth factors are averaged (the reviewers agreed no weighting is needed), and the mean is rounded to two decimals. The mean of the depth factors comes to 1.00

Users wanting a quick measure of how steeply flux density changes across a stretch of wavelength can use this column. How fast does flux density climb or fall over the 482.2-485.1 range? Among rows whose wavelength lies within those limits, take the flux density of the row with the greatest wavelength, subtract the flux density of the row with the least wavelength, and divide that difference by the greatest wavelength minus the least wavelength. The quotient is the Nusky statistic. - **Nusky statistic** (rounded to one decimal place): -0.2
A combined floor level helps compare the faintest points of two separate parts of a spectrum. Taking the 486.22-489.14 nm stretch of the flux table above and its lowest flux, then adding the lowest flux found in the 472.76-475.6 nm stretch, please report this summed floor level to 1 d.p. 22.3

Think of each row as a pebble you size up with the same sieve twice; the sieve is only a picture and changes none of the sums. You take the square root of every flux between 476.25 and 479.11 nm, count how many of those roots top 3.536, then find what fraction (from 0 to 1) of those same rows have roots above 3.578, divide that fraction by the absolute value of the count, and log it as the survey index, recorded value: 0.048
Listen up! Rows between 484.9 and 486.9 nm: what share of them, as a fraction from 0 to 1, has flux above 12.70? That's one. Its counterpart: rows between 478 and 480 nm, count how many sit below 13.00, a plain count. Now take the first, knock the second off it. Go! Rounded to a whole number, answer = -5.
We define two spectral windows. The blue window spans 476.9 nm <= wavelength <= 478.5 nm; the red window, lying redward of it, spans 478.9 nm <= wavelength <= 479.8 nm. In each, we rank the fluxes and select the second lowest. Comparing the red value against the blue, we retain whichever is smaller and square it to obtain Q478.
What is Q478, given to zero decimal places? 151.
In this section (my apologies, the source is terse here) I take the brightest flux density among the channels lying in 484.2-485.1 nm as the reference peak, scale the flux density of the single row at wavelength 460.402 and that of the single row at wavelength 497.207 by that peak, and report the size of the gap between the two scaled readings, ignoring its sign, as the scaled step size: 0.008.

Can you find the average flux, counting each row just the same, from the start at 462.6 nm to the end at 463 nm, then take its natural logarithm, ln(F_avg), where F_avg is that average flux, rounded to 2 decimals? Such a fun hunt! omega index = 2.56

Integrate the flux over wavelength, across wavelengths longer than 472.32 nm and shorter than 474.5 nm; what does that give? 27.0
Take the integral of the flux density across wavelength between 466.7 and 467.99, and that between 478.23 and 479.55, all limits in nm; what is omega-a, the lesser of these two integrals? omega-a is 15.7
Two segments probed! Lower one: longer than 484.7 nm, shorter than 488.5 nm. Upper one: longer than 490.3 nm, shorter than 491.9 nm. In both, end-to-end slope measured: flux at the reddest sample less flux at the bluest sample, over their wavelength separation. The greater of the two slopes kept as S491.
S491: -0.17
